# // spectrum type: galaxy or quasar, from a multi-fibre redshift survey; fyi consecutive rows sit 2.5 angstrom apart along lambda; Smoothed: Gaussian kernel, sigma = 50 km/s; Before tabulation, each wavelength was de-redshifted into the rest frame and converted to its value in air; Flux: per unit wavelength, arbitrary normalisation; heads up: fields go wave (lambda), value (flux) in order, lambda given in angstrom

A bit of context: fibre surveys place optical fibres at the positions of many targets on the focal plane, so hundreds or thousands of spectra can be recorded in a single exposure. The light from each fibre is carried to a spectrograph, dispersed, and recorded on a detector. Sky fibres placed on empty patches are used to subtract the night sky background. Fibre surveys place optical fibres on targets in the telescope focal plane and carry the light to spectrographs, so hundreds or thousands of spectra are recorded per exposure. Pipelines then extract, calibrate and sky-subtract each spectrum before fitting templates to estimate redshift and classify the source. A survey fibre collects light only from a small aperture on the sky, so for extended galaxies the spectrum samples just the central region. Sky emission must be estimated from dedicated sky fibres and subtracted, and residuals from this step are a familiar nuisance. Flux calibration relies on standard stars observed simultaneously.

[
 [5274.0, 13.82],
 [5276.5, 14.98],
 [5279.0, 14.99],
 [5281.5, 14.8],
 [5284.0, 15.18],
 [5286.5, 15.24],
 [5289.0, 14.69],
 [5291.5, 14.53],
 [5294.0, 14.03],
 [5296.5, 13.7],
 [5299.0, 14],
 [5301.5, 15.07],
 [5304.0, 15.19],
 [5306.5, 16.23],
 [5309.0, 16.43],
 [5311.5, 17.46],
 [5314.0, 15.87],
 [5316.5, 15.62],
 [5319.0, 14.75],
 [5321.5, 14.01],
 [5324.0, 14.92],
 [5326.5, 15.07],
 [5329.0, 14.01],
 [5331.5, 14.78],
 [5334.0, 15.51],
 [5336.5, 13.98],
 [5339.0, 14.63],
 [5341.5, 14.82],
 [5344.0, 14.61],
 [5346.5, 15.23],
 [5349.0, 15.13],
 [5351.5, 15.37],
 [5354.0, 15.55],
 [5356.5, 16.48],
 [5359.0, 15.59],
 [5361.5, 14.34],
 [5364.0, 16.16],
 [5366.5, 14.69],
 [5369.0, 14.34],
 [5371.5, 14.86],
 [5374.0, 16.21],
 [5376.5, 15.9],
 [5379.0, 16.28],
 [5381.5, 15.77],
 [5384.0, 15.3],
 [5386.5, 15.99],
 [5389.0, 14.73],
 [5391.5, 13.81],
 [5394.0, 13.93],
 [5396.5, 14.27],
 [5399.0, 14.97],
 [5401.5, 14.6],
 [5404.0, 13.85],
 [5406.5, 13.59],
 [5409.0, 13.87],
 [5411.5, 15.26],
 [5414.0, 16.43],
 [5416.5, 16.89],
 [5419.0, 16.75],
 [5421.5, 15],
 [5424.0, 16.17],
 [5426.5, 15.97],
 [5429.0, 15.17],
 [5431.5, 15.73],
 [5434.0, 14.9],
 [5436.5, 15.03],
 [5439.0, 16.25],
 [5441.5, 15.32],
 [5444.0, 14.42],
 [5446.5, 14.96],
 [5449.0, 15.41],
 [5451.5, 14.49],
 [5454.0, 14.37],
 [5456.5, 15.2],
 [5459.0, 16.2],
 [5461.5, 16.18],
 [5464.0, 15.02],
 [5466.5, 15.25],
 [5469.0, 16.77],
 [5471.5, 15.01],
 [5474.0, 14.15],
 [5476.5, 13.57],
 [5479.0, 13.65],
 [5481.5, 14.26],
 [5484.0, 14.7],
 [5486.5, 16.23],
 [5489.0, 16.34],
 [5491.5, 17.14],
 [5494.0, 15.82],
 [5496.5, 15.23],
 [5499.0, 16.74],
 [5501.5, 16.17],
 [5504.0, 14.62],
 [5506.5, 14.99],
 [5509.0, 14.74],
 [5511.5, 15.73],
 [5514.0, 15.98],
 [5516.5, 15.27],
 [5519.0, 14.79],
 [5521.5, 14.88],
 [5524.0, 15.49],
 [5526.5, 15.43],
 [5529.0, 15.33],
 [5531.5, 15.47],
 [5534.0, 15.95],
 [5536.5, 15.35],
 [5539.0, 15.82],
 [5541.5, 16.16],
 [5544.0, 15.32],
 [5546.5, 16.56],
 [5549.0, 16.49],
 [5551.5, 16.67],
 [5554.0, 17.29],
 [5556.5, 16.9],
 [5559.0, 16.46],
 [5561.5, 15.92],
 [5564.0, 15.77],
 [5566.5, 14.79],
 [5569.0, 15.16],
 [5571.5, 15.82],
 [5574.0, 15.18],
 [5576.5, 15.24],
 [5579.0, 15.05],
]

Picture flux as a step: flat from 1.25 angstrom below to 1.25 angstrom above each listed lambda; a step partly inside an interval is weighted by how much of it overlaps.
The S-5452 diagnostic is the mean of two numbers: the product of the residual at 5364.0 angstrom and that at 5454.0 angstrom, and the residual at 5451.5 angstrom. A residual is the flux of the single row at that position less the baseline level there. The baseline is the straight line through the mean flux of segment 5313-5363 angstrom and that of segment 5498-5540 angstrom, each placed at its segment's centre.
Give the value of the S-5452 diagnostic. -0.9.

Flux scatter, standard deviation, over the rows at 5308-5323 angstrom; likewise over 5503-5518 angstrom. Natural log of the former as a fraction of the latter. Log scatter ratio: 0.81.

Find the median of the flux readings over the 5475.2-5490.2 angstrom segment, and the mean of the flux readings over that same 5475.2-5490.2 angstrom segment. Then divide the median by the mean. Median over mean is 0.979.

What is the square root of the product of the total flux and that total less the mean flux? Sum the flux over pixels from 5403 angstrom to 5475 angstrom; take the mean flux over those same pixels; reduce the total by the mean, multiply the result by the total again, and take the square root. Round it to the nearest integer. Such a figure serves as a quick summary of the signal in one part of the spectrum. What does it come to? 436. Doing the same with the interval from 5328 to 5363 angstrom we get 202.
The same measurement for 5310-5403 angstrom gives 552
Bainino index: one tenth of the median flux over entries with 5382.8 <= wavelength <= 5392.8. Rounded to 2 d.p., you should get 1.50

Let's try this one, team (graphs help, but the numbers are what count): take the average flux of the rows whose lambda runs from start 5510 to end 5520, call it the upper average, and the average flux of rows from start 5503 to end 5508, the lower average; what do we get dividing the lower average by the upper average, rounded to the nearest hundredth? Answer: 0.96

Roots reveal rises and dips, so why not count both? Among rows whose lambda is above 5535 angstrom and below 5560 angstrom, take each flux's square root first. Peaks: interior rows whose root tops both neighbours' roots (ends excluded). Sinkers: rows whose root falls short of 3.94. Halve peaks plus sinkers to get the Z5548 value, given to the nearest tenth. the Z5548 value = 2.5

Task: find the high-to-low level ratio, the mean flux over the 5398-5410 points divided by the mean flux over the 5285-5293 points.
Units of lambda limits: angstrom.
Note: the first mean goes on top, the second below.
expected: 0.96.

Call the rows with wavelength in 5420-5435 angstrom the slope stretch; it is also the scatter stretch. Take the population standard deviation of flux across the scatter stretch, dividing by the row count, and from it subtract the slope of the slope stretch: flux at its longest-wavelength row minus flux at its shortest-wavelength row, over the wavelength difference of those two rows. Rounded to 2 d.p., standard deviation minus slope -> 0.50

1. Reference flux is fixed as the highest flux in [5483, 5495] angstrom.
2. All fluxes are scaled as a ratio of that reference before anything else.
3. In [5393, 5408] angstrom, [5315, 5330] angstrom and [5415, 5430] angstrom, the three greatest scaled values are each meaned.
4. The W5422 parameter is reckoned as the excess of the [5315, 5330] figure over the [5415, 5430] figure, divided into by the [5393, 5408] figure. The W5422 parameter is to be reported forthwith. -0.10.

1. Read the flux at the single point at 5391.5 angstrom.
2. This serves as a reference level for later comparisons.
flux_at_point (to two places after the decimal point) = 13.81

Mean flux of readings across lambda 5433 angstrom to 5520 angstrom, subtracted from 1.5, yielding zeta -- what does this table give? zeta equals -13.8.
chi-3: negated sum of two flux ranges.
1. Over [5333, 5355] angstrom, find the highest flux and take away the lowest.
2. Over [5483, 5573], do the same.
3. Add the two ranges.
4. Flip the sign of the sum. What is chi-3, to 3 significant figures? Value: -4.24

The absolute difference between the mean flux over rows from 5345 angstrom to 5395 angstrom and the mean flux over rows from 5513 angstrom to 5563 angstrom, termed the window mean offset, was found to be 0.59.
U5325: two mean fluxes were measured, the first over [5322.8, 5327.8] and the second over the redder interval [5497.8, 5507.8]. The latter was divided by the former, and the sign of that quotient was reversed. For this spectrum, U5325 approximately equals -1.04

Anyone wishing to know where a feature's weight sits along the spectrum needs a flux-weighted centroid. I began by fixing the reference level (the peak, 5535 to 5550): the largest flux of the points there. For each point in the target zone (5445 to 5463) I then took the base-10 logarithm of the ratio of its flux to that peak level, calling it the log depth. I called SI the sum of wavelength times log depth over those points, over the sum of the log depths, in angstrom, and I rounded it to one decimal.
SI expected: 5452.3 angstrom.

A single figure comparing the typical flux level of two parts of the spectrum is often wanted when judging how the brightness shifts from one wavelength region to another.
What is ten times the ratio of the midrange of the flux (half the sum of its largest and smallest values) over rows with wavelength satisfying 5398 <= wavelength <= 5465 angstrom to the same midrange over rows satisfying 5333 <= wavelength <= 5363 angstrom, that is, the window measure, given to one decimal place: 10.0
